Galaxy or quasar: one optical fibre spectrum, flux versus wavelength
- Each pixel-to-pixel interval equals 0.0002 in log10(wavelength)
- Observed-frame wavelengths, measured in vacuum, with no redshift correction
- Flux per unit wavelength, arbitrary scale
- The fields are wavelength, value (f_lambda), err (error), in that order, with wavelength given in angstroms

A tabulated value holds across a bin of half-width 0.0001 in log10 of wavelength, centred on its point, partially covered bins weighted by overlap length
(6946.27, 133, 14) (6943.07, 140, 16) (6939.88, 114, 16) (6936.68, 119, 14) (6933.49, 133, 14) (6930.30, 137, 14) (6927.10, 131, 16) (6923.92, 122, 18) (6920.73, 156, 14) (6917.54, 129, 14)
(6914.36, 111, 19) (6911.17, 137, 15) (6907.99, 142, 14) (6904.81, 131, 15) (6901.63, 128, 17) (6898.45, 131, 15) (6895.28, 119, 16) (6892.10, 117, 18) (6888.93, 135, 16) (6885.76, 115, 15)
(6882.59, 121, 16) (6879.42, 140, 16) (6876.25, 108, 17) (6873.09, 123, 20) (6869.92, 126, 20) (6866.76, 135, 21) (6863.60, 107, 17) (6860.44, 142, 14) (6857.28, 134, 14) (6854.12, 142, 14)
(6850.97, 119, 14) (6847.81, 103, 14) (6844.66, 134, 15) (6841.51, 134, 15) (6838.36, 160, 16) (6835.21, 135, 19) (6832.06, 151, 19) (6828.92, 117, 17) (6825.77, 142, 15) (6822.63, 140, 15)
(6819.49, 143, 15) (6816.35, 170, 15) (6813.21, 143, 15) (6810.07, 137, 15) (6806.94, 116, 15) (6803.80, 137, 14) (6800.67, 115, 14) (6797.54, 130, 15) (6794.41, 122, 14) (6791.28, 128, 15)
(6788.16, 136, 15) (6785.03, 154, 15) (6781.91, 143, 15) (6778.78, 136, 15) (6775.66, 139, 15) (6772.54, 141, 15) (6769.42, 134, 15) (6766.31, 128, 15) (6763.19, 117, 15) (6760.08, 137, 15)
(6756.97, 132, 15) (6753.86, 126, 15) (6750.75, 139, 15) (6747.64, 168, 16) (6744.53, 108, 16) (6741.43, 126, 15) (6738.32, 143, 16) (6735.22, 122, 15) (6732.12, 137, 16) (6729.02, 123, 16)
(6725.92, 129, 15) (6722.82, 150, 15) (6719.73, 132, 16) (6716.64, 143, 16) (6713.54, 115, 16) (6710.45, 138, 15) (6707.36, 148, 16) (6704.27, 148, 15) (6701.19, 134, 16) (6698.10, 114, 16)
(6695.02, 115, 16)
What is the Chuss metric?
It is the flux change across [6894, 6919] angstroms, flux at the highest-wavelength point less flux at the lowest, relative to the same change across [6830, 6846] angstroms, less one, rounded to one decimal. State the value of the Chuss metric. -1.6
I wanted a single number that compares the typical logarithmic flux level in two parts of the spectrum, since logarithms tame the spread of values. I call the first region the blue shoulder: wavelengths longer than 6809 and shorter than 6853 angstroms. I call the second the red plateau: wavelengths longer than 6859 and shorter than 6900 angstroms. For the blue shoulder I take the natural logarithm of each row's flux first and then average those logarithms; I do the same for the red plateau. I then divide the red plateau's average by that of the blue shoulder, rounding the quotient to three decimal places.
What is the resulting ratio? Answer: 0.980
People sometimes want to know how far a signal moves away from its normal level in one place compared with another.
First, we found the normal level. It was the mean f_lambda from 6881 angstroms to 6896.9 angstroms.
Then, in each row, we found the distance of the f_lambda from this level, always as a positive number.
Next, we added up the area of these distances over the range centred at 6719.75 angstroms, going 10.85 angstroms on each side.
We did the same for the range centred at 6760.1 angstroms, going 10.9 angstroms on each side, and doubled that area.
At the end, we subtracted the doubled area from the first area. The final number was -160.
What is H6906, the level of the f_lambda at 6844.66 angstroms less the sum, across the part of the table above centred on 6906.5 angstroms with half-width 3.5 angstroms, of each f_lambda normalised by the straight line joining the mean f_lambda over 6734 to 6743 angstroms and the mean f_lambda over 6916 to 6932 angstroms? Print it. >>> 132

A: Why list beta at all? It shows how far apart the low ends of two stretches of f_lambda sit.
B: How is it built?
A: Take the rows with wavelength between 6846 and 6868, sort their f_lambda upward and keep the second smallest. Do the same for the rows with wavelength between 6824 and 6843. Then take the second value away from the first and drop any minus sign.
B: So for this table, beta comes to 27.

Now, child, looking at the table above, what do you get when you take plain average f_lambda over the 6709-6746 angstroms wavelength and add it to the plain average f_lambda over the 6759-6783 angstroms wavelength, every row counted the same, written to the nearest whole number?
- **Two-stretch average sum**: 265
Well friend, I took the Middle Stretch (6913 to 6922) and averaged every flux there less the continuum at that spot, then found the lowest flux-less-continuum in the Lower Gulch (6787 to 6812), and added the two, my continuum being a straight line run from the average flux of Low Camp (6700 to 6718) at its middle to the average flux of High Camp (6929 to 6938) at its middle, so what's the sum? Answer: -18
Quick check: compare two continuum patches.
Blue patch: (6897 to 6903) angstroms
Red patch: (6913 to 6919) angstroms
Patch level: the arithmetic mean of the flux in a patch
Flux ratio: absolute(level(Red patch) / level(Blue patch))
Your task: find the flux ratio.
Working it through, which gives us 0.93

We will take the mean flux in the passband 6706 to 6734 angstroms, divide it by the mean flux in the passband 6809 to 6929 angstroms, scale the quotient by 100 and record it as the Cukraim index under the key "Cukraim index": 102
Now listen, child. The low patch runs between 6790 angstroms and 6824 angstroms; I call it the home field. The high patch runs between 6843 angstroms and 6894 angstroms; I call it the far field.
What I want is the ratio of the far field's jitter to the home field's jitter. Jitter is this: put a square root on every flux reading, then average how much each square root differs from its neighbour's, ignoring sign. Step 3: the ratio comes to 1.21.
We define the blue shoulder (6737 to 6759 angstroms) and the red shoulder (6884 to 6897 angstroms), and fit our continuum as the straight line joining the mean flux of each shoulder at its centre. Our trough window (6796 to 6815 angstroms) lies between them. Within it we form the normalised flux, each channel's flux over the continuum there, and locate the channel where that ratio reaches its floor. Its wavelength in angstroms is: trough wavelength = 6800.67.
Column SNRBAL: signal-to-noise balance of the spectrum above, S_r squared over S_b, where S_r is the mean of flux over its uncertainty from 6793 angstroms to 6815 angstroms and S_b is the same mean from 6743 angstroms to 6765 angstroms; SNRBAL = 9.0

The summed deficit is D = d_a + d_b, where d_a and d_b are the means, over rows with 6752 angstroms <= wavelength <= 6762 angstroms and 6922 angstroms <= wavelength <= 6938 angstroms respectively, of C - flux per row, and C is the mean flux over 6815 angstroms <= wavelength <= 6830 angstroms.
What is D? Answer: 25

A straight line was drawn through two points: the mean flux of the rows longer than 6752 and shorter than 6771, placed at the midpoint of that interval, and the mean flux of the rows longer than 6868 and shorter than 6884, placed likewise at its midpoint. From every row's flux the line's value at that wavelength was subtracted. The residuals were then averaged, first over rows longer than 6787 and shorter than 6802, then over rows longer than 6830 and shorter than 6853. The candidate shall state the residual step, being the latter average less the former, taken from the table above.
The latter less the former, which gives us 10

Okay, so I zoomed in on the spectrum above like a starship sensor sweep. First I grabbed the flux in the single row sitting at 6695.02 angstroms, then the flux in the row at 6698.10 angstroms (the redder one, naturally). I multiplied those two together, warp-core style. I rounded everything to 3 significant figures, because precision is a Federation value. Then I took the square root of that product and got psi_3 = 114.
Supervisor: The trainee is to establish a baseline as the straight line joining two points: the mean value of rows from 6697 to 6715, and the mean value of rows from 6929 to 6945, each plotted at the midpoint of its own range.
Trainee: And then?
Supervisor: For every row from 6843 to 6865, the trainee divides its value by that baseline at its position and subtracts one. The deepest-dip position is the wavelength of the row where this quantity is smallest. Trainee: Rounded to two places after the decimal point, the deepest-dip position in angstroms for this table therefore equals 6847.81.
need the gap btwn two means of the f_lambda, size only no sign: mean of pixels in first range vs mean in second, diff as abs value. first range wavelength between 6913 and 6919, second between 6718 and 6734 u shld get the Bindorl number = 14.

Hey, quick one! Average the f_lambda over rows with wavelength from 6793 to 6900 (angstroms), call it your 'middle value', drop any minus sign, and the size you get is 131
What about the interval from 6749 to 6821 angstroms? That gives 135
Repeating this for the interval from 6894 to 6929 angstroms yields 131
